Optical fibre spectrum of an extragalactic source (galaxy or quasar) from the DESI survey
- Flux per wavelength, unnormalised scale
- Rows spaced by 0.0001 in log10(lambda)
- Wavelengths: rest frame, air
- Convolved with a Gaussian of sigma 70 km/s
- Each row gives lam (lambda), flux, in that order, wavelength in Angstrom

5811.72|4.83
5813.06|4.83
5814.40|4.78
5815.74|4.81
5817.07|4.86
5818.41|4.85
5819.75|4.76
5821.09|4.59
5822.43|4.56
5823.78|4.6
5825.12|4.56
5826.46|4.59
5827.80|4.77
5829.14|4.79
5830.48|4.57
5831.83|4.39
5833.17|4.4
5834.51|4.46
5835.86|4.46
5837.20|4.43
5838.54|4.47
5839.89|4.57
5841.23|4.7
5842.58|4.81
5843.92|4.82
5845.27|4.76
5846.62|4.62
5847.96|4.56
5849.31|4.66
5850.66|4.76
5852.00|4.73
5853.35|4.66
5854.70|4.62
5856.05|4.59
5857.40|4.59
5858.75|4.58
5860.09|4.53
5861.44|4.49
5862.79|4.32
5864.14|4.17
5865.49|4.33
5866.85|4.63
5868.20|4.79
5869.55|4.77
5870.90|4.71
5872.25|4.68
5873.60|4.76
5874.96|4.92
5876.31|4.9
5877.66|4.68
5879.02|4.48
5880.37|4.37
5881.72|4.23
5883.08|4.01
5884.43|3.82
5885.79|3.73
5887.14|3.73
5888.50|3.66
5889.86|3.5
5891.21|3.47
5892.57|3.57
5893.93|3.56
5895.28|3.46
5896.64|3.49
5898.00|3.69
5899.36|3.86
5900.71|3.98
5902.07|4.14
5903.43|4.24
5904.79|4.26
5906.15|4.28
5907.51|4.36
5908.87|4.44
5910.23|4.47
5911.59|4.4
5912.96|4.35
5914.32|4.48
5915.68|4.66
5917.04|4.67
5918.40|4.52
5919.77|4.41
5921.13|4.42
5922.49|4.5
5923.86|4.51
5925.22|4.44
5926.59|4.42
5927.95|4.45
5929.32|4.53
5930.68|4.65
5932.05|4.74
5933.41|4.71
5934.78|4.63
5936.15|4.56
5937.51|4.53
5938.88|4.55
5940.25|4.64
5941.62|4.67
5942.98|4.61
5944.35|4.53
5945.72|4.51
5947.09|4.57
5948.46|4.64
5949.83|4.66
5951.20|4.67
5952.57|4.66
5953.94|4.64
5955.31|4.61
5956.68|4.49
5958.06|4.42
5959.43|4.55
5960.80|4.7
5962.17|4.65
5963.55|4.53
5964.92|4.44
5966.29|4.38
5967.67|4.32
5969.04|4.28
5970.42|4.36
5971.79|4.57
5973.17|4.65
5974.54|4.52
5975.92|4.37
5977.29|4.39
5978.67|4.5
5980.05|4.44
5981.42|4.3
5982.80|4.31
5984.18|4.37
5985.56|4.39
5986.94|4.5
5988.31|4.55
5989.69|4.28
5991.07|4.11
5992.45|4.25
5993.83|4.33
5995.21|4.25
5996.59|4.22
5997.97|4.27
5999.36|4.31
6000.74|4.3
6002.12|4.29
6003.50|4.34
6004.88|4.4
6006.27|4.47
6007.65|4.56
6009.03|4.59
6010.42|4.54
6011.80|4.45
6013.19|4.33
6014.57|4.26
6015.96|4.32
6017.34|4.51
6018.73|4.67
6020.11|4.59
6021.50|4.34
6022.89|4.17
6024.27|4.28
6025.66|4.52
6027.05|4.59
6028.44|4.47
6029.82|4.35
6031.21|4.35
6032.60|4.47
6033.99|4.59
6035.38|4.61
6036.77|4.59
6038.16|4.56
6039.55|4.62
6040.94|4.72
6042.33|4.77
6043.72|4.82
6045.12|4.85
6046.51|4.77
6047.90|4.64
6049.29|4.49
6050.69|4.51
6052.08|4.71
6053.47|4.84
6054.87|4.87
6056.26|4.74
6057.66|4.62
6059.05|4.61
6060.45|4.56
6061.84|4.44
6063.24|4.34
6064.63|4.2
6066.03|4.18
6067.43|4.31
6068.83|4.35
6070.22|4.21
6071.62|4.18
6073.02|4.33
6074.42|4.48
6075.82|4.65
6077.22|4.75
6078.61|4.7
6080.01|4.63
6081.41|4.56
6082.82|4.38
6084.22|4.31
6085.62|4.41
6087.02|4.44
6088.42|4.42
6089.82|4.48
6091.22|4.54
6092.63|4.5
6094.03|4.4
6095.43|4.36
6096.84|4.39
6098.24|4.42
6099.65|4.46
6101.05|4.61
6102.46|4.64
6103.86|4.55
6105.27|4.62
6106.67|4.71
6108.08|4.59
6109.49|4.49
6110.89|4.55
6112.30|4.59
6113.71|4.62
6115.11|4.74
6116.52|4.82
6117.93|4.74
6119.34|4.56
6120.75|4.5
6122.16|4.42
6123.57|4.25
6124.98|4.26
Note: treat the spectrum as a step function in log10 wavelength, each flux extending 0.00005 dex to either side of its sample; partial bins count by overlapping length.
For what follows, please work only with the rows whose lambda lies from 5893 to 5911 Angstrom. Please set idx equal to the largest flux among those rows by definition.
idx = 4.47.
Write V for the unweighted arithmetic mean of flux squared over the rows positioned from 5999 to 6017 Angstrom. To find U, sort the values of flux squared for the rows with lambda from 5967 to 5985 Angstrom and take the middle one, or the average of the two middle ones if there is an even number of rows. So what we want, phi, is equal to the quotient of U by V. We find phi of 0.99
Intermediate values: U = 19.1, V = 19.3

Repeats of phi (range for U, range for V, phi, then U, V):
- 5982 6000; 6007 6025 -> 0.94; 18.6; 19.7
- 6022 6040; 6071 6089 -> 1.02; 20.4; 20.1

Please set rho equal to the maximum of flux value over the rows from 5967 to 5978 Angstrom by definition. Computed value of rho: 4.65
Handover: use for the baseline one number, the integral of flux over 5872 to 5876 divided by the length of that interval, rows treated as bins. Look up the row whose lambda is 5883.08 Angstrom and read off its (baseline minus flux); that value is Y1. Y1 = 0.8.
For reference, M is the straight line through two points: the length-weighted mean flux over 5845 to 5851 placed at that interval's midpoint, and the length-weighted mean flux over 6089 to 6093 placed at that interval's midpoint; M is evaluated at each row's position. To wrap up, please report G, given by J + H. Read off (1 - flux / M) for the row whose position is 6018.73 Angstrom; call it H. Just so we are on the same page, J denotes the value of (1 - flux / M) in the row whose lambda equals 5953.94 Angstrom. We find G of -0.04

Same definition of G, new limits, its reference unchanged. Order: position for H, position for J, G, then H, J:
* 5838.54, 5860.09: 0.07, 0.04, 0.03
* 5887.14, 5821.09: 0.21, 0.19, 0.02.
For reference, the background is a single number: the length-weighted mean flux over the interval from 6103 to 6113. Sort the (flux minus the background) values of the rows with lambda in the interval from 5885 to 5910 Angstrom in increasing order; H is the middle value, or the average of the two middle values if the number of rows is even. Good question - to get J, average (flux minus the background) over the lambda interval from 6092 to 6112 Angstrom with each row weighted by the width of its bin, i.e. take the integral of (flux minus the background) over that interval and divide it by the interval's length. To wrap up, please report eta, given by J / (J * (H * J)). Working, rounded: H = -0.86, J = -0.07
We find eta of 18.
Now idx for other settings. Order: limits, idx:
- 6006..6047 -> 4.85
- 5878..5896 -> 4.48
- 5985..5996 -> 4.55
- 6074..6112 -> 4.75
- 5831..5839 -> 4.47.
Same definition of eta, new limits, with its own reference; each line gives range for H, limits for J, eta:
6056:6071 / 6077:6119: 97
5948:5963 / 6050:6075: -165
